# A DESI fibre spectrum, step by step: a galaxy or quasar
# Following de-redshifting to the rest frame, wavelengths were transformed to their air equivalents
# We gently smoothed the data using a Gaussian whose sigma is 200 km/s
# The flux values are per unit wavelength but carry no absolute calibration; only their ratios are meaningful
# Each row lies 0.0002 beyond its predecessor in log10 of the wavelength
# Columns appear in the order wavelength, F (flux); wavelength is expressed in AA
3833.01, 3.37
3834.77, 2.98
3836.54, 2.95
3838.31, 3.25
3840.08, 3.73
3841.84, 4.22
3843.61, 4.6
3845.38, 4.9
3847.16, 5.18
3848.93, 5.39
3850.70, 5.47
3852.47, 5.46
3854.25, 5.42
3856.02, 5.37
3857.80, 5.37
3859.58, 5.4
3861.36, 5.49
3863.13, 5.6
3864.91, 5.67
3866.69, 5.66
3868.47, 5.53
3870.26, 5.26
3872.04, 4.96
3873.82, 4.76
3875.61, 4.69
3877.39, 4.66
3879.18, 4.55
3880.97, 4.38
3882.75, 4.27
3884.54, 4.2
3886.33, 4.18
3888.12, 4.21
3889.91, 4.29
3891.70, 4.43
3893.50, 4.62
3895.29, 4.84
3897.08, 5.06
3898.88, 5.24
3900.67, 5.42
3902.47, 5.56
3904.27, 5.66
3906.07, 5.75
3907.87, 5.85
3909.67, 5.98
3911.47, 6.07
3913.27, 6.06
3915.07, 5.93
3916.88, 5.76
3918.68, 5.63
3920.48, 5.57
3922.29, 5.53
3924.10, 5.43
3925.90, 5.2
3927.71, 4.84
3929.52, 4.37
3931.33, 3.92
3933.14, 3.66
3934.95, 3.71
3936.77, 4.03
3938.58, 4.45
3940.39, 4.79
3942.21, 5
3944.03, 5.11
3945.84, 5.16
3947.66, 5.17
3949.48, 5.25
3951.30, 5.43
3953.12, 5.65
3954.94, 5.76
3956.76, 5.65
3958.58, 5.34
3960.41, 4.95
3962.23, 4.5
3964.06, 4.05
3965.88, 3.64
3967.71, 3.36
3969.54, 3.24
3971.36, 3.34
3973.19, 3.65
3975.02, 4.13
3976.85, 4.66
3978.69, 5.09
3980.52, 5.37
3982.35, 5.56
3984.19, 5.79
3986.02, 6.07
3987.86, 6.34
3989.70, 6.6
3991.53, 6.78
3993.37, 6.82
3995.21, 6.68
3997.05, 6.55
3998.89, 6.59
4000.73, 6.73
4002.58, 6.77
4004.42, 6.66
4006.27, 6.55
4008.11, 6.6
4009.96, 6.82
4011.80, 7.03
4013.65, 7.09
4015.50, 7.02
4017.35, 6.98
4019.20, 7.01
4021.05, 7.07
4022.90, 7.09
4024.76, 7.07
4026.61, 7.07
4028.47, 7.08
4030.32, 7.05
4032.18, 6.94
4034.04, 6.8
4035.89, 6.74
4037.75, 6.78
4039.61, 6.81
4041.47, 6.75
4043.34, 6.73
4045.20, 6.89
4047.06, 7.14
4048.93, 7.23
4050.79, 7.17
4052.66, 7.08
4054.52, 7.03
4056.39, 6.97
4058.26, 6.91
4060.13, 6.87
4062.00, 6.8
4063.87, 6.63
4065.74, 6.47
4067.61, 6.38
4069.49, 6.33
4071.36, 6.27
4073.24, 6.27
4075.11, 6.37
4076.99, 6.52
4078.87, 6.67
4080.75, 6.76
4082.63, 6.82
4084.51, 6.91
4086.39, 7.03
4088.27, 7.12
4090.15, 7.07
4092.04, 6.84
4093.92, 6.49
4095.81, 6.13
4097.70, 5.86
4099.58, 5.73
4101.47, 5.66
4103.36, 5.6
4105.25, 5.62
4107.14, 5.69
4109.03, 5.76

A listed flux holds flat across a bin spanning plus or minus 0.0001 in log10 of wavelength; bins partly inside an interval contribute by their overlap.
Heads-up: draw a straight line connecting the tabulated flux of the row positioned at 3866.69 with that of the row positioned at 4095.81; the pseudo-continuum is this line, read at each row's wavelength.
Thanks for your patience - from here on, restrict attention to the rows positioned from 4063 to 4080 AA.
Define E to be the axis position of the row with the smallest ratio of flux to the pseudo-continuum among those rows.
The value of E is 4073.24 AA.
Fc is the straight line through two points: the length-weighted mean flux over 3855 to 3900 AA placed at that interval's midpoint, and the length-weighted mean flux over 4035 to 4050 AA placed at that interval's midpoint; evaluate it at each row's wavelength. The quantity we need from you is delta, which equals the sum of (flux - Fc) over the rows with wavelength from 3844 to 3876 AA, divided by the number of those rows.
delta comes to 0.6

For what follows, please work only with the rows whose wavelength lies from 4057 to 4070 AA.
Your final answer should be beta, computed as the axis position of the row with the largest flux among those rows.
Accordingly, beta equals 4058.26 AA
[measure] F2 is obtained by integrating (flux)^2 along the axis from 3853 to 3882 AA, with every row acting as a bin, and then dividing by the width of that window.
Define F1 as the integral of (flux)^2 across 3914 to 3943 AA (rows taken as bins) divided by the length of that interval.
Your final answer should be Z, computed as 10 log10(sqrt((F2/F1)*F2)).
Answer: 7.4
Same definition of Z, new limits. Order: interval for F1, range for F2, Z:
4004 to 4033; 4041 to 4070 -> 8.3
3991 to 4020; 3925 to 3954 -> 5.3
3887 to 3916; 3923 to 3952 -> 6.3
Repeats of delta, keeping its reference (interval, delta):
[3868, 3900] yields -0.3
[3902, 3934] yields 0.0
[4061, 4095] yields -0.7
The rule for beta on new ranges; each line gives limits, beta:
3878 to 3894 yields 3893.50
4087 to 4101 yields 4088.27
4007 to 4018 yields 4013.65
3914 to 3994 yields 3993.37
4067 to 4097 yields 4088.27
